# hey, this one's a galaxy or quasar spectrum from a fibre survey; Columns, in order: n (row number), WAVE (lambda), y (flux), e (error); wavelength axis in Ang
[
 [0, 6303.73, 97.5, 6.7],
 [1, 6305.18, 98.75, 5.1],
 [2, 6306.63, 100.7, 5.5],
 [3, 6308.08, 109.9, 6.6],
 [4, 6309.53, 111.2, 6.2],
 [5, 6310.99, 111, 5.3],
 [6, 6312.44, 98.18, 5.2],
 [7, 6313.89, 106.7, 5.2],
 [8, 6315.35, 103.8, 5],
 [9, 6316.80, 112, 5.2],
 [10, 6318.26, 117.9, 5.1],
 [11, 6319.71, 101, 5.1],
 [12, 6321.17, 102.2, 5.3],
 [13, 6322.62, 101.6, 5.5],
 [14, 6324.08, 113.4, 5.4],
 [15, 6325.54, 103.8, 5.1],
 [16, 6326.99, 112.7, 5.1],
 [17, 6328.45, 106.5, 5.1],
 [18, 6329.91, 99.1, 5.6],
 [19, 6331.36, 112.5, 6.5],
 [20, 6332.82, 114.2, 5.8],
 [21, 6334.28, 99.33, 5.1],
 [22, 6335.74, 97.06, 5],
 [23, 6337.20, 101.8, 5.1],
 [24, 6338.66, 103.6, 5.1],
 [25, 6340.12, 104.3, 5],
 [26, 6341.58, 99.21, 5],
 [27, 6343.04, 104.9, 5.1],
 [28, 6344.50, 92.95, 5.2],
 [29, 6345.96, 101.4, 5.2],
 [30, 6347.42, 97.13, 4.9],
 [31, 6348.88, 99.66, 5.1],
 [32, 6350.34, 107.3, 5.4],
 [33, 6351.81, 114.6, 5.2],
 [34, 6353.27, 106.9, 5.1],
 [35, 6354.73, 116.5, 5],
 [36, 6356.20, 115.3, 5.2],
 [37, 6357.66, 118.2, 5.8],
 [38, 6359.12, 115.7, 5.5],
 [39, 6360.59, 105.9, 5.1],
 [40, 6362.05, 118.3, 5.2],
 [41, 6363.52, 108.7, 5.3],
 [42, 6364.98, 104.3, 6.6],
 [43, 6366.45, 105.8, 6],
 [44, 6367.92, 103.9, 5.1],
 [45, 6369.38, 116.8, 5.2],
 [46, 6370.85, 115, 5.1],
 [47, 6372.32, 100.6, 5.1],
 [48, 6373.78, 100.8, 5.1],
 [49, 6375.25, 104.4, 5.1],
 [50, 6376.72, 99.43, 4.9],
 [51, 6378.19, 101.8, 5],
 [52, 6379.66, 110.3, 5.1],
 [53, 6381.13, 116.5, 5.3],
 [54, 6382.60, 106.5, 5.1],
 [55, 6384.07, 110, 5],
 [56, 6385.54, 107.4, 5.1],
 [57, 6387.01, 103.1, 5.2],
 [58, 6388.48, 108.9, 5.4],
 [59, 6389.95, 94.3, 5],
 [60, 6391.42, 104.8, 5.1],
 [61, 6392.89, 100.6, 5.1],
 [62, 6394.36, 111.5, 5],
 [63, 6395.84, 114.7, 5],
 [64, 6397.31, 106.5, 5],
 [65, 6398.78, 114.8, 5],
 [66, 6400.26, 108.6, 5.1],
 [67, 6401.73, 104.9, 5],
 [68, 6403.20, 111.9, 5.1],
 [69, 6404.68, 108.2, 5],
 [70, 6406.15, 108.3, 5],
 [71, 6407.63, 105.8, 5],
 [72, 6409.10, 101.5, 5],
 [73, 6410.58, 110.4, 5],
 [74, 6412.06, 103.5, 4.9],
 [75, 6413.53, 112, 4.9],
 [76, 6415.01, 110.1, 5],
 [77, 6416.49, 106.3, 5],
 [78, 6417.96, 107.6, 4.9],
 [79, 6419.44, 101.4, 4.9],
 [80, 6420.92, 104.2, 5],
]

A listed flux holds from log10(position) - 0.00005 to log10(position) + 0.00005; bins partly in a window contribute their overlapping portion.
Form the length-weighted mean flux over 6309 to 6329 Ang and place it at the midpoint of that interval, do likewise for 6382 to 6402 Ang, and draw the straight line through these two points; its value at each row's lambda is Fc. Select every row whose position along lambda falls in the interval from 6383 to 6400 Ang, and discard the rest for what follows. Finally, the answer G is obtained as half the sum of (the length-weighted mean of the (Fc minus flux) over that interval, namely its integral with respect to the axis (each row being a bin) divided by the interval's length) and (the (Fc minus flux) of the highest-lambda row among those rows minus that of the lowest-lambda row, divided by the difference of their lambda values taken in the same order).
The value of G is -0.2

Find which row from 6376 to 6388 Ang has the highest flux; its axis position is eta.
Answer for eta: 6381.13 Ang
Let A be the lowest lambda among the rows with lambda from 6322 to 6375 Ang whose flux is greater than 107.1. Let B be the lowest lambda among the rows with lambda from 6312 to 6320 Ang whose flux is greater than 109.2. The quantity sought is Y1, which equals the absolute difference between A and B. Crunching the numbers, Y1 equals 7.3 Ang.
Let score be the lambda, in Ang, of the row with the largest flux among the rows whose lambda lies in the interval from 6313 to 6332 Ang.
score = 6318.26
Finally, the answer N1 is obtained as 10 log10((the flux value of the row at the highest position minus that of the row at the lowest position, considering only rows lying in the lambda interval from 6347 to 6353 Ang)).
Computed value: 12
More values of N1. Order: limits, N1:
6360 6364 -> 4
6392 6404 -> 11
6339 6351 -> 5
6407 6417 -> -3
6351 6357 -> -2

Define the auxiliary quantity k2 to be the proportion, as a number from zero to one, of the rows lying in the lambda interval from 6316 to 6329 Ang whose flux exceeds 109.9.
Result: 0.44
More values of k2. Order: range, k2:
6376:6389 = 0.33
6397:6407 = 0.29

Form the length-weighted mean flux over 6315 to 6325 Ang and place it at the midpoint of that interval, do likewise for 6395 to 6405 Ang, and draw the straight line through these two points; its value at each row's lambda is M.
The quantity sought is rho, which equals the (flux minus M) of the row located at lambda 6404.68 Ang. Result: -2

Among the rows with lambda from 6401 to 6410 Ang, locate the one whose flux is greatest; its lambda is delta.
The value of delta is 6403.20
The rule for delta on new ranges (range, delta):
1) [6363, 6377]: 6369.38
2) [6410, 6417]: 6413.53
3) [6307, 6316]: 6309.53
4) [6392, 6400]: 6398.78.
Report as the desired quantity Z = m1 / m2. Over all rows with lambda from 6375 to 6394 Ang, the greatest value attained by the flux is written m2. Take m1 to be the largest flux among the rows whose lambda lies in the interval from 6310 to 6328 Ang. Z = 1.01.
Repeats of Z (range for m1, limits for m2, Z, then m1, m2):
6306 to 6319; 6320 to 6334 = 1.03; 117.9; 114.2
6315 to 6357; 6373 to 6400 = 1.01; 117.9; 116.5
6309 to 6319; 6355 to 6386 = 1.00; 117.9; 118.3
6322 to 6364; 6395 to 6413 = 1.03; 118.3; 114.8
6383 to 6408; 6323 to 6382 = 0.97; 114.8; 118.3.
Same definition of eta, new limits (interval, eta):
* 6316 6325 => 6318.26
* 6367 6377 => 6369.38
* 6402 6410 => 6403.20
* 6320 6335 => 6332.82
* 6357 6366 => 6362.05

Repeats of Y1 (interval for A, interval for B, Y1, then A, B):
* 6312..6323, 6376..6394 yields 62.9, 6316.80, 6379.66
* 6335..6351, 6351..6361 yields 1.5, 6350.34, 6351.81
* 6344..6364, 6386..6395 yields 44.0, 6350.34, 6394.36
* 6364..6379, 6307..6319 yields 61.3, 6369.38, 6308.08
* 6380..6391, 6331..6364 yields 49.8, 6381.13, 6331.36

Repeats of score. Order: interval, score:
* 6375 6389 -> 6381.13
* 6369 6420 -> 6369.38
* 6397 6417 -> 6398.78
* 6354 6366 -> 6362.05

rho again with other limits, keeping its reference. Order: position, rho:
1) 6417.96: -3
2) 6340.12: -4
